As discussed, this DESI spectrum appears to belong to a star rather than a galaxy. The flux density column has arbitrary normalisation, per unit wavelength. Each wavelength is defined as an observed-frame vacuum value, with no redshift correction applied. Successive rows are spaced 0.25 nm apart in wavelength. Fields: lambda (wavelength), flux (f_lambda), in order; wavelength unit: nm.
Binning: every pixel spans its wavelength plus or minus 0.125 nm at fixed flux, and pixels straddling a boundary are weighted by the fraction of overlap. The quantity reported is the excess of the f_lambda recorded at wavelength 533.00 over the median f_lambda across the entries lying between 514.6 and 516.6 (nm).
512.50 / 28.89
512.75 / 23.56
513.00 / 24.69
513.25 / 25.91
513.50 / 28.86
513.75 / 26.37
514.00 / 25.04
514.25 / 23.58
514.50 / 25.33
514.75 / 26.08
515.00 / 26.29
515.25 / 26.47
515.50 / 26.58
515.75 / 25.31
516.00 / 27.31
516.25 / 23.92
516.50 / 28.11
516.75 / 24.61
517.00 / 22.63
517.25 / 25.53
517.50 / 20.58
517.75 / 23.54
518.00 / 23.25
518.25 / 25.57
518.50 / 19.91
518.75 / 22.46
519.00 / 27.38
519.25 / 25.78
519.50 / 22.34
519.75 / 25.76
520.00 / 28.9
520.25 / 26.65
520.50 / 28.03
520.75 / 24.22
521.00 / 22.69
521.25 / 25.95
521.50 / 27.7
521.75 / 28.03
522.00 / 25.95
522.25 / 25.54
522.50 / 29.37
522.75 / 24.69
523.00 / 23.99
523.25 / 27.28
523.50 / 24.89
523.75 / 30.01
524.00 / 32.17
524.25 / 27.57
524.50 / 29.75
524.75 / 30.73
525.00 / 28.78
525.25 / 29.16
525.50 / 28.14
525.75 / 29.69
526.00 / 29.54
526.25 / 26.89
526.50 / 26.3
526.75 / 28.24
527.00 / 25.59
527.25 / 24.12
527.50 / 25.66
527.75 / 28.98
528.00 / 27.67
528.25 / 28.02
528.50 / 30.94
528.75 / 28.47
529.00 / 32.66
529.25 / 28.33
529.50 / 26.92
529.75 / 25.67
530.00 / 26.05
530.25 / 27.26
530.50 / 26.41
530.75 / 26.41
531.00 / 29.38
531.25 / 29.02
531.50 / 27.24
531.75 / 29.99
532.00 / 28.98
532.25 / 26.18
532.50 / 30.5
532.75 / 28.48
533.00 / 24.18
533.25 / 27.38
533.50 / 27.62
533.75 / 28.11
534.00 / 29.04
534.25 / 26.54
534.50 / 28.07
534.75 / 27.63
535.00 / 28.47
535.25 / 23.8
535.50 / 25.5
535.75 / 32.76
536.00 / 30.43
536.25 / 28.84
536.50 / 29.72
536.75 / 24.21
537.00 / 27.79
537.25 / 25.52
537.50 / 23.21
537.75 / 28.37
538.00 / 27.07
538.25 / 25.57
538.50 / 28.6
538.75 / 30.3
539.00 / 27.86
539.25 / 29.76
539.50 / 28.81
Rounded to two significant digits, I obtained -2.2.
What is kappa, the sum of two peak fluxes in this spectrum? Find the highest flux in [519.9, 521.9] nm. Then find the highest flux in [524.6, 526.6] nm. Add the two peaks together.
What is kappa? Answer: 60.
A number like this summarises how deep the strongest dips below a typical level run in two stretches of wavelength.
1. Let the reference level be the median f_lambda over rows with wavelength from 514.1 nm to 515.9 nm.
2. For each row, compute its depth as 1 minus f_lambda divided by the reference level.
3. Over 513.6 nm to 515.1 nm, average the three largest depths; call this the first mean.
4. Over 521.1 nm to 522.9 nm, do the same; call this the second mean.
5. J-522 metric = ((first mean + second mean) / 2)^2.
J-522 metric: 0.0016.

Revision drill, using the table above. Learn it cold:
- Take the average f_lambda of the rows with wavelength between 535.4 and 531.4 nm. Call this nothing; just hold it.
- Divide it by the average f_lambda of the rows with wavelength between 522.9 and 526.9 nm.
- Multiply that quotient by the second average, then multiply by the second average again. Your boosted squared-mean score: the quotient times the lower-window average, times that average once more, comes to 783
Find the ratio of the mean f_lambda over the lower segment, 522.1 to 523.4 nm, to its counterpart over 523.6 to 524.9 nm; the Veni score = 0.87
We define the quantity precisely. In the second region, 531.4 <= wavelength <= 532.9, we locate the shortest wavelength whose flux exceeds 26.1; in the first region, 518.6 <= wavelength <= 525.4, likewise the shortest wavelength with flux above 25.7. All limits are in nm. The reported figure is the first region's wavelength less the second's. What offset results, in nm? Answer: -12.50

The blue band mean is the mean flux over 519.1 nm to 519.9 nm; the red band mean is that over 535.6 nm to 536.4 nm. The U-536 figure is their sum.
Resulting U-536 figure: 55.3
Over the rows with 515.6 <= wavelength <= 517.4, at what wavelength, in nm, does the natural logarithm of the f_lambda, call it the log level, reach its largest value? 516.50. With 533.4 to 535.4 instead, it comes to 534.00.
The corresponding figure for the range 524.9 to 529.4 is 529.00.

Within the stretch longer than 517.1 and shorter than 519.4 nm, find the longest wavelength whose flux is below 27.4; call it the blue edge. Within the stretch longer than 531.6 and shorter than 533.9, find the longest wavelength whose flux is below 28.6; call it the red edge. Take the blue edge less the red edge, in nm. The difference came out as -14.50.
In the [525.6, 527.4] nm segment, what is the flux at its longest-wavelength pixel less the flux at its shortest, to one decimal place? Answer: -5.6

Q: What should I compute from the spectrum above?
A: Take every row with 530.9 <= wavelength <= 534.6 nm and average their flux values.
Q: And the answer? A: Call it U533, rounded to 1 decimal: 28.0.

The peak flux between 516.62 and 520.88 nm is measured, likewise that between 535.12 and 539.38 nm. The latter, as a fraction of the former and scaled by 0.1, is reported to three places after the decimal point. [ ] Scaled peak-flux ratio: 0.113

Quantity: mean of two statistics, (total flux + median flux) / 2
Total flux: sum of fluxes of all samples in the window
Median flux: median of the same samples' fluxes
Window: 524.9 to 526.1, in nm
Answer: 87.2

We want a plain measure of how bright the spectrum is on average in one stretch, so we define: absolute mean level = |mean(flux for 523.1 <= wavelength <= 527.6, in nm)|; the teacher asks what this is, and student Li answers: 28.0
